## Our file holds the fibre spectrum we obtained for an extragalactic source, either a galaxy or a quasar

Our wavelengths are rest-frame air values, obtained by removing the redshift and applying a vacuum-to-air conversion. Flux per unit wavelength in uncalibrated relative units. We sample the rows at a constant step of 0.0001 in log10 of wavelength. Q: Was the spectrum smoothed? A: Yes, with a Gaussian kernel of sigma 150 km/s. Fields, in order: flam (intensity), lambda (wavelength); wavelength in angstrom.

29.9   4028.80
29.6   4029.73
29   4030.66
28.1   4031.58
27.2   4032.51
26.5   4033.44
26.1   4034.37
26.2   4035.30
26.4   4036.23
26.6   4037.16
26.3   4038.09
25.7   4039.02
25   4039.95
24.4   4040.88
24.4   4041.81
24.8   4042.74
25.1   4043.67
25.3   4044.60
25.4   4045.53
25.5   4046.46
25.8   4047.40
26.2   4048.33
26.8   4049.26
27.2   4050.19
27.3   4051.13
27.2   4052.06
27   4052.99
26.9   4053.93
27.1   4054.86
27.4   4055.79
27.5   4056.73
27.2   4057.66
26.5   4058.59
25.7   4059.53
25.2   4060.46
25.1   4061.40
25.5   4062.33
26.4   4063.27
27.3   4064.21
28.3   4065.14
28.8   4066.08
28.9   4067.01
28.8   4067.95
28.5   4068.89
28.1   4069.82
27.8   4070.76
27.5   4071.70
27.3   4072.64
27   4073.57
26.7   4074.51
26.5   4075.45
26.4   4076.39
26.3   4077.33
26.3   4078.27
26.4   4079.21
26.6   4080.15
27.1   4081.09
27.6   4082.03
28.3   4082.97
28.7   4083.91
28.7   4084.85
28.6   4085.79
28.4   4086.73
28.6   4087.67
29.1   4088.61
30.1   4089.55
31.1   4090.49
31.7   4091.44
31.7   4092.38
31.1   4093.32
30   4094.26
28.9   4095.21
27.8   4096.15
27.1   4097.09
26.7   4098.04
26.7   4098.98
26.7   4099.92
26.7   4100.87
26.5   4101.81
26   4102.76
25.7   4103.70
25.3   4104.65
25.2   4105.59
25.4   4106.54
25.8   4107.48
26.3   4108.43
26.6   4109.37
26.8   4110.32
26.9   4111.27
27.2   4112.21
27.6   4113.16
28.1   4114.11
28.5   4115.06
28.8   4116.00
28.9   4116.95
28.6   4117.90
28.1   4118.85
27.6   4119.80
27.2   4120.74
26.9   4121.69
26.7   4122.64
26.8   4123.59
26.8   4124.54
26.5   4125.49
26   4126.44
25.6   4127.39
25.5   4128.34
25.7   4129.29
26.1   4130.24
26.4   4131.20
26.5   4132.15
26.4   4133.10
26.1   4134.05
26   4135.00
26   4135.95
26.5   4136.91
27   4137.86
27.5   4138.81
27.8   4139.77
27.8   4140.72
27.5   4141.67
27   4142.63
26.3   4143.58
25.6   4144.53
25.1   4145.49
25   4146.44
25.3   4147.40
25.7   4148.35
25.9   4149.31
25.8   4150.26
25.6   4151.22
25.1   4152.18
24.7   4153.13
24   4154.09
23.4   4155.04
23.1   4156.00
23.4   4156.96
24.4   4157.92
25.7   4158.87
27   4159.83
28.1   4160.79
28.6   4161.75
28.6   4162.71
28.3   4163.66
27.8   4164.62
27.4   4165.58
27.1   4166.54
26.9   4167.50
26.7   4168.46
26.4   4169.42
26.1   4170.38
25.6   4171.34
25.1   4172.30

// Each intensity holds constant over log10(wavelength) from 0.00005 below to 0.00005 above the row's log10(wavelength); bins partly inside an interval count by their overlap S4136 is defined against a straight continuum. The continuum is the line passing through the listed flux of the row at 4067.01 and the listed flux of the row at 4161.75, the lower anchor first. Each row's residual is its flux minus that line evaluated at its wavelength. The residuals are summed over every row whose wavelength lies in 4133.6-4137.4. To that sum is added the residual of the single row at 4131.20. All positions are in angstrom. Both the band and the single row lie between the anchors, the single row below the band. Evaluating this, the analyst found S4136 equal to -12.4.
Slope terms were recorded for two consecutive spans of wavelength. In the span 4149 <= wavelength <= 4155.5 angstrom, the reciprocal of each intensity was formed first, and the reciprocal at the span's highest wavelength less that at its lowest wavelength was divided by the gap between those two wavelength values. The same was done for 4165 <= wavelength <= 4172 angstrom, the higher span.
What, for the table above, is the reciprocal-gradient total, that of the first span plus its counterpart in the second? 0.0012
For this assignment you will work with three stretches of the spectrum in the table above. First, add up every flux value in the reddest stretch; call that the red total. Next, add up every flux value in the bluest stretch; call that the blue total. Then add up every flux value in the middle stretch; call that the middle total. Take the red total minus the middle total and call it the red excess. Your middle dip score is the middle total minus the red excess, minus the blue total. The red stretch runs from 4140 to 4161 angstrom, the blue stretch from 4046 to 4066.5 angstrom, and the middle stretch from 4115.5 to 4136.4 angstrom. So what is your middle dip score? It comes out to 29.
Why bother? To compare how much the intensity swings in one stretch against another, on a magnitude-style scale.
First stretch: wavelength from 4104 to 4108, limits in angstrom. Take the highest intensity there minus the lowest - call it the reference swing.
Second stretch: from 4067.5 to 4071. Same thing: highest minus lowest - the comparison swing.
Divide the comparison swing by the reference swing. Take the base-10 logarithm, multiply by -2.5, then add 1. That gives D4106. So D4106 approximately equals 0.4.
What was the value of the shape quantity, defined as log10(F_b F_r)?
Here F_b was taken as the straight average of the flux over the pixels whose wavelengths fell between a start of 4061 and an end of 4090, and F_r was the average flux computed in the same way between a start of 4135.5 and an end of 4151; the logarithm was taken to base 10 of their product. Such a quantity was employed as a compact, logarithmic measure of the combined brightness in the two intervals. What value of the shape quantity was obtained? 2.86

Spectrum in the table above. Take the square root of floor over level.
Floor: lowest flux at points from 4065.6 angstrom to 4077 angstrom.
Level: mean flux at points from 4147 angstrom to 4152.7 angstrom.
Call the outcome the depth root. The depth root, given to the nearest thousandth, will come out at 1.016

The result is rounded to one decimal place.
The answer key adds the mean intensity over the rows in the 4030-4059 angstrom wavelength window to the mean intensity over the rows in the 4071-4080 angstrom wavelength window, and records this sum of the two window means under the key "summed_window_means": 53.1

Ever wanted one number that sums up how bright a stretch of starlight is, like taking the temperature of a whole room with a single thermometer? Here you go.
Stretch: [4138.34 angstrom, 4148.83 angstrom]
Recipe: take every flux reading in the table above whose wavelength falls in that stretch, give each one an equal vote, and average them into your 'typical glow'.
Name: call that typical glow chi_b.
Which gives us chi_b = 26.4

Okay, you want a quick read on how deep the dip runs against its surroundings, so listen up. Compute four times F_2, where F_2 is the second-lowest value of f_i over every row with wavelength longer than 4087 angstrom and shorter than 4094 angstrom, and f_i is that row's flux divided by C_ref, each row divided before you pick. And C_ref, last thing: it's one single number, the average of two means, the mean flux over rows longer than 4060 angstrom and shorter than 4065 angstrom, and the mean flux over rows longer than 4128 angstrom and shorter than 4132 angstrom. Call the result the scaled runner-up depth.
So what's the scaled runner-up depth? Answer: 4.5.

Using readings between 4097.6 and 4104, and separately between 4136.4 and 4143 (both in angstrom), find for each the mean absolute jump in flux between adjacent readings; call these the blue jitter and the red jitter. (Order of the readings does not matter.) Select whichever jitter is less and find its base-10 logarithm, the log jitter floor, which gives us -0.78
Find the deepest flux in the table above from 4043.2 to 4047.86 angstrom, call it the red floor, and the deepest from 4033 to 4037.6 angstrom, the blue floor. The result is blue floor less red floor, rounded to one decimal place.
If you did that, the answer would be 1.0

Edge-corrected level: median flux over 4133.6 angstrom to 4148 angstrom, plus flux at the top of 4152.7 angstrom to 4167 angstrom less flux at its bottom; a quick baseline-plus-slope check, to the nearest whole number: 29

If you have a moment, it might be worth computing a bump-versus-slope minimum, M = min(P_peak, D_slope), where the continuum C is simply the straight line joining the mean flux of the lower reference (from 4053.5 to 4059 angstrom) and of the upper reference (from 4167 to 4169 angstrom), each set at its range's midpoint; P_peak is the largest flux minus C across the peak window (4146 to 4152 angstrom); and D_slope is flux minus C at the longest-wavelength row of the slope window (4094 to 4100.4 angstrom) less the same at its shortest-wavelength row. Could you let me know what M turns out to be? -3.3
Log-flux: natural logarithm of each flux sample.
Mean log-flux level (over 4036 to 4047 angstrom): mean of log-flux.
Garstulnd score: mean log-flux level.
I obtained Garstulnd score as 3.23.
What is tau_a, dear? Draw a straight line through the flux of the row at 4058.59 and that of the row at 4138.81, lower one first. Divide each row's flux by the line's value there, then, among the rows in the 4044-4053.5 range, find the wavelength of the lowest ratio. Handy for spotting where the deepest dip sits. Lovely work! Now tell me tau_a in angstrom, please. 4044.60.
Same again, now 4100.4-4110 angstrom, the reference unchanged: 4105.59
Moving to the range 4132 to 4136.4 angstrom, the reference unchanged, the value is 4135.95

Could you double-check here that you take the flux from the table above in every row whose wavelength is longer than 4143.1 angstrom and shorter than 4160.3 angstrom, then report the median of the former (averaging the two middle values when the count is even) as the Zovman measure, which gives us 25.2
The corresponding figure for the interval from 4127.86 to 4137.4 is 26.1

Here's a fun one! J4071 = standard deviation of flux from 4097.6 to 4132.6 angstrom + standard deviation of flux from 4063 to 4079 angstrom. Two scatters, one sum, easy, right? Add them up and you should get 1.9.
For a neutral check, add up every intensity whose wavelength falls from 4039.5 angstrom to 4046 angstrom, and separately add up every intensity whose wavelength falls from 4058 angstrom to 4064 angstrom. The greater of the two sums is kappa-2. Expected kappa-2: 174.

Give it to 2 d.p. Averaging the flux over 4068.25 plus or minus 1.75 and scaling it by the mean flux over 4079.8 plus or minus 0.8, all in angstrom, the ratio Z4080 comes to 1.08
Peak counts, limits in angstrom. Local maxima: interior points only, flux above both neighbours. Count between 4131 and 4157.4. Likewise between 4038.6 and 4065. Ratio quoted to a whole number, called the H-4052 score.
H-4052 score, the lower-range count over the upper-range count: 1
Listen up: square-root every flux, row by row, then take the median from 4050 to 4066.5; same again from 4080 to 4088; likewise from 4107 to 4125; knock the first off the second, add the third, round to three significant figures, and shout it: 5.33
